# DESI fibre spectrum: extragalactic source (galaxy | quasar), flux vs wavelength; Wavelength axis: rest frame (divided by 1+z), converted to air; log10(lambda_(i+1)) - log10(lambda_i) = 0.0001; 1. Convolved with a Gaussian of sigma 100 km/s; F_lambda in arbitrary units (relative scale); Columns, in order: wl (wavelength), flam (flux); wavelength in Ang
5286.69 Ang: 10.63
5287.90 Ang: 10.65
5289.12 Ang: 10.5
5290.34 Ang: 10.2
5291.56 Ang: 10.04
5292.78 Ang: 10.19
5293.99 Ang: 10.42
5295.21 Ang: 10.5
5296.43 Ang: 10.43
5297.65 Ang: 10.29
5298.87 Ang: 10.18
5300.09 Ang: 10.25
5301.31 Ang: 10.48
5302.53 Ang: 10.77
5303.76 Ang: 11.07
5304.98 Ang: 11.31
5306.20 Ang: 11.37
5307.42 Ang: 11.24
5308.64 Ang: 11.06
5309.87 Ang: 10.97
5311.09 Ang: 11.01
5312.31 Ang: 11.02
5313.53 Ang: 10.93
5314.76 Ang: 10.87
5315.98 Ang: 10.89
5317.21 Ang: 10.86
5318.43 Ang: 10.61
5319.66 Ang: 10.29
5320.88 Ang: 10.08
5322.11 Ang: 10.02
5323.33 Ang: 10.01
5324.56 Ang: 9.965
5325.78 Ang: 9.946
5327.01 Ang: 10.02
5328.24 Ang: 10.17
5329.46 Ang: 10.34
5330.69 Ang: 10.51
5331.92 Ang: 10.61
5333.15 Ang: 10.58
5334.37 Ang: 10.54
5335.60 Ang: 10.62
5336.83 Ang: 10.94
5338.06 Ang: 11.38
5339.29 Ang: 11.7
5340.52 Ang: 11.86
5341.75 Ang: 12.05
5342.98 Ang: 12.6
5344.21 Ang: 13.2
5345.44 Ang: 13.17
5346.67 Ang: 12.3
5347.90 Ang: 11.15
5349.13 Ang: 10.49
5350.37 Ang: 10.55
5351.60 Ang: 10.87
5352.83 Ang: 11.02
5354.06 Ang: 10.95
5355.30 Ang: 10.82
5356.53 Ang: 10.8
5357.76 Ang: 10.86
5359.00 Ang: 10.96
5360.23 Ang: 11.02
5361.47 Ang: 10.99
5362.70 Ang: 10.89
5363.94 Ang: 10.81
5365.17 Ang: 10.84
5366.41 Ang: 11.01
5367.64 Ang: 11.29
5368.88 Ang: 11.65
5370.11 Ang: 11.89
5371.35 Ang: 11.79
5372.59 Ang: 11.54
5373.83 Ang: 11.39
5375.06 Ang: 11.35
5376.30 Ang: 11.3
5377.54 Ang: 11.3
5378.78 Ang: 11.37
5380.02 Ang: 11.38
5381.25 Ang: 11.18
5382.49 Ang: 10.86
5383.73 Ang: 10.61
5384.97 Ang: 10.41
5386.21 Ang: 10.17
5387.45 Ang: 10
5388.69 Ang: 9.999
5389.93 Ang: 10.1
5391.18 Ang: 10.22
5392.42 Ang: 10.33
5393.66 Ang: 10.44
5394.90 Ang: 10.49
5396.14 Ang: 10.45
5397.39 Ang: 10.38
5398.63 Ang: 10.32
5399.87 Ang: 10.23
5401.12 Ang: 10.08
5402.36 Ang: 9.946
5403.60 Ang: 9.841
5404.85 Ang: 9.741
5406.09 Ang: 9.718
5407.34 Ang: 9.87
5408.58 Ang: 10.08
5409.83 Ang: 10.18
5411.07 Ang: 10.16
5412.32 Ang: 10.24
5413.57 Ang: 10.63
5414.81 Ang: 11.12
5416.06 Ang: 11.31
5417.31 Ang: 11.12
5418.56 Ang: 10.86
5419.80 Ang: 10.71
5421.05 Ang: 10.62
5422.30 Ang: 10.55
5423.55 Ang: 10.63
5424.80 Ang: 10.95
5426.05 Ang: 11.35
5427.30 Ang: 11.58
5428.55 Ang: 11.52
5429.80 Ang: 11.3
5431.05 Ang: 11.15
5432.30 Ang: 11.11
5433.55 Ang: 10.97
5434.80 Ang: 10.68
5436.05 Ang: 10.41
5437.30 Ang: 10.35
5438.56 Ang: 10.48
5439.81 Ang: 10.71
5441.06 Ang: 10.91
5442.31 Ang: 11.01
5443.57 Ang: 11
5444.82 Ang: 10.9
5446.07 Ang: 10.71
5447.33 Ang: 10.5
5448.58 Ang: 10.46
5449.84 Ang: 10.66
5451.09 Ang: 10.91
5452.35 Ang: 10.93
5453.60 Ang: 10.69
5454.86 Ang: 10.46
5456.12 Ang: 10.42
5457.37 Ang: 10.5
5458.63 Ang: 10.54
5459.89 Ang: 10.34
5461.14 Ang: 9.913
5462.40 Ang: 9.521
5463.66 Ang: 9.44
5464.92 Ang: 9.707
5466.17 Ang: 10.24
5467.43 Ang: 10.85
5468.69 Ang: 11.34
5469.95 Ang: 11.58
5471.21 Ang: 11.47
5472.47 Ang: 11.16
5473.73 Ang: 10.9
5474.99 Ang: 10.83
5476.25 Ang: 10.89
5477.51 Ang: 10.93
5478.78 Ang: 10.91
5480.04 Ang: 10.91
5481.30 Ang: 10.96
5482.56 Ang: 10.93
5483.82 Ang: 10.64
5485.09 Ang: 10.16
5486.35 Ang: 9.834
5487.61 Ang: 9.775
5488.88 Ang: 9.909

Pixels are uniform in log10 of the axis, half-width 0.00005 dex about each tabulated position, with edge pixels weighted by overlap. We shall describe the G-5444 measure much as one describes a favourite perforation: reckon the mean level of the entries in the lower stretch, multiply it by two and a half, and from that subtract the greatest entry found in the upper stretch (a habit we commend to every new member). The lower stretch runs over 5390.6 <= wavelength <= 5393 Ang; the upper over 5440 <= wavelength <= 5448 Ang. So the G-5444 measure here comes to 14.7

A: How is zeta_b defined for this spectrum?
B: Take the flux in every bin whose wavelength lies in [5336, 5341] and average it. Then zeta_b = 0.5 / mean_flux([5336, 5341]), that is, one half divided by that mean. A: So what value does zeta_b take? 0.044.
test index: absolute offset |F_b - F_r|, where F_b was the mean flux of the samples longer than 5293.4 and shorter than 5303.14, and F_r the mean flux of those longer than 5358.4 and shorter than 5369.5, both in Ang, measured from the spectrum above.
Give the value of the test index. 0.64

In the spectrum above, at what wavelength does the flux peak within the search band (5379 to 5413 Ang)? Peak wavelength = 5380.02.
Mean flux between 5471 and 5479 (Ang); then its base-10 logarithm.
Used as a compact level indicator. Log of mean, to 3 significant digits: 1.04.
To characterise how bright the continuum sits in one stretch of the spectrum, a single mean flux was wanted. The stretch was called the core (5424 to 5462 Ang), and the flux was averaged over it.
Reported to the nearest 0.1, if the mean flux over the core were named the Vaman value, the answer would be 10.8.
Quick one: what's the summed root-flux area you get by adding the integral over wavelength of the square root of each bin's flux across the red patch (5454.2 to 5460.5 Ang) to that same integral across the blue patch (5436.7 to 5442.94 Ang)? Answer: 41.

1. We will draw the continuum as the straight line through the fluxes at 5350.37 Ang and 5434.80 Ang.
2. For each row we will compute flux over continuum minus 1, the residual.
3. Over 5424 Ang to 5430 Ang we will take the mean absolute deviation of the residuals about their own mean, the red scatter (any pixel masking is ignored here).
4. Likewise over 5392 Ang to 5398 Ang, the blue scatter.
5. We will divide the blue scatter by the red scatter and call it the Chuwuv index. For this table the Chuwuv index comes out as 0.3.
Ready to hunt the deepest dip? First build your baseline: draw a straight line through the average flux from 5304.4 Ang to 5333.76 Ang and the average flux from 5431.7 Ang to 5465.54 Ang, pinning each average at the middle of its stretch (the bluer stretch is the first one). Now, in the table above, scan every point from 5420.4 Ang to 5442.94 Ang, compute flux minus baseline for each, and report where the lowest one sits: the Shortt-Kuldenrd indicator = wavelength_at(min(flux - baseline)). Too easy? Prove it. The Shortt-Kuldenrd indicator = 5437.30 Ang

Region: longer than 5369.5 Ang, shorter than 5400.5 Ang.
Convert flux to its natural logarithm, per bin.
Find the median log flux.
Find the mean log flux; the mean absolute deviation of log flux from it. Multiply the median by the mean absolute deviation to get 0.117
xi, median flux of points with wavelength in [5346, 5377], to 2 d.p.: 11.01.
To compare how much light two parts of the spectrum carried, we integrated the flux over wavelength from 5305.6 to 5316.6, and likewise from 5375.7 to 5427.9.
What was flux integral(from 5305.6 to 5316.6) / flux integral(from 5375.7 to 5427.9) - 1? -0.8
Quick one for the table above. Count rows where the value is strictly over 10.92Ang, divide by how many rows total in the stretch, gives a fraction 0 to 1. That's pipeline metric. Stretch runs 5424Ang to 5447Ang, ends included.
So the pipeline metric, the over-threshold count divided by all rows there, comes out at 0.56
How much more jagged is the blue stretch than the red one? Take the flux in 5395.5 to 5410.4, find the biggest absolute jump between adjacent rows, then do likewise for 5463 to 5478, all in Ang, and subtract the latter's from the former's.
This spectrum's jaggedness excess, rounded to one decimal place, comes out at -0.4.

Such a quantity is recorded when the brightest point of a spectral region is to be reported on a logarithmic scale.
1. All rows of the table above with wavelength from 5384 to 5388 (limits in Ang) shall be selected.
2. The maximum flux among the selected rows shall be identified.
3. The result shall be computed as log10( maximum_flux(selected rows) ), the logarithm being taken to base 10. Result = 1.02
